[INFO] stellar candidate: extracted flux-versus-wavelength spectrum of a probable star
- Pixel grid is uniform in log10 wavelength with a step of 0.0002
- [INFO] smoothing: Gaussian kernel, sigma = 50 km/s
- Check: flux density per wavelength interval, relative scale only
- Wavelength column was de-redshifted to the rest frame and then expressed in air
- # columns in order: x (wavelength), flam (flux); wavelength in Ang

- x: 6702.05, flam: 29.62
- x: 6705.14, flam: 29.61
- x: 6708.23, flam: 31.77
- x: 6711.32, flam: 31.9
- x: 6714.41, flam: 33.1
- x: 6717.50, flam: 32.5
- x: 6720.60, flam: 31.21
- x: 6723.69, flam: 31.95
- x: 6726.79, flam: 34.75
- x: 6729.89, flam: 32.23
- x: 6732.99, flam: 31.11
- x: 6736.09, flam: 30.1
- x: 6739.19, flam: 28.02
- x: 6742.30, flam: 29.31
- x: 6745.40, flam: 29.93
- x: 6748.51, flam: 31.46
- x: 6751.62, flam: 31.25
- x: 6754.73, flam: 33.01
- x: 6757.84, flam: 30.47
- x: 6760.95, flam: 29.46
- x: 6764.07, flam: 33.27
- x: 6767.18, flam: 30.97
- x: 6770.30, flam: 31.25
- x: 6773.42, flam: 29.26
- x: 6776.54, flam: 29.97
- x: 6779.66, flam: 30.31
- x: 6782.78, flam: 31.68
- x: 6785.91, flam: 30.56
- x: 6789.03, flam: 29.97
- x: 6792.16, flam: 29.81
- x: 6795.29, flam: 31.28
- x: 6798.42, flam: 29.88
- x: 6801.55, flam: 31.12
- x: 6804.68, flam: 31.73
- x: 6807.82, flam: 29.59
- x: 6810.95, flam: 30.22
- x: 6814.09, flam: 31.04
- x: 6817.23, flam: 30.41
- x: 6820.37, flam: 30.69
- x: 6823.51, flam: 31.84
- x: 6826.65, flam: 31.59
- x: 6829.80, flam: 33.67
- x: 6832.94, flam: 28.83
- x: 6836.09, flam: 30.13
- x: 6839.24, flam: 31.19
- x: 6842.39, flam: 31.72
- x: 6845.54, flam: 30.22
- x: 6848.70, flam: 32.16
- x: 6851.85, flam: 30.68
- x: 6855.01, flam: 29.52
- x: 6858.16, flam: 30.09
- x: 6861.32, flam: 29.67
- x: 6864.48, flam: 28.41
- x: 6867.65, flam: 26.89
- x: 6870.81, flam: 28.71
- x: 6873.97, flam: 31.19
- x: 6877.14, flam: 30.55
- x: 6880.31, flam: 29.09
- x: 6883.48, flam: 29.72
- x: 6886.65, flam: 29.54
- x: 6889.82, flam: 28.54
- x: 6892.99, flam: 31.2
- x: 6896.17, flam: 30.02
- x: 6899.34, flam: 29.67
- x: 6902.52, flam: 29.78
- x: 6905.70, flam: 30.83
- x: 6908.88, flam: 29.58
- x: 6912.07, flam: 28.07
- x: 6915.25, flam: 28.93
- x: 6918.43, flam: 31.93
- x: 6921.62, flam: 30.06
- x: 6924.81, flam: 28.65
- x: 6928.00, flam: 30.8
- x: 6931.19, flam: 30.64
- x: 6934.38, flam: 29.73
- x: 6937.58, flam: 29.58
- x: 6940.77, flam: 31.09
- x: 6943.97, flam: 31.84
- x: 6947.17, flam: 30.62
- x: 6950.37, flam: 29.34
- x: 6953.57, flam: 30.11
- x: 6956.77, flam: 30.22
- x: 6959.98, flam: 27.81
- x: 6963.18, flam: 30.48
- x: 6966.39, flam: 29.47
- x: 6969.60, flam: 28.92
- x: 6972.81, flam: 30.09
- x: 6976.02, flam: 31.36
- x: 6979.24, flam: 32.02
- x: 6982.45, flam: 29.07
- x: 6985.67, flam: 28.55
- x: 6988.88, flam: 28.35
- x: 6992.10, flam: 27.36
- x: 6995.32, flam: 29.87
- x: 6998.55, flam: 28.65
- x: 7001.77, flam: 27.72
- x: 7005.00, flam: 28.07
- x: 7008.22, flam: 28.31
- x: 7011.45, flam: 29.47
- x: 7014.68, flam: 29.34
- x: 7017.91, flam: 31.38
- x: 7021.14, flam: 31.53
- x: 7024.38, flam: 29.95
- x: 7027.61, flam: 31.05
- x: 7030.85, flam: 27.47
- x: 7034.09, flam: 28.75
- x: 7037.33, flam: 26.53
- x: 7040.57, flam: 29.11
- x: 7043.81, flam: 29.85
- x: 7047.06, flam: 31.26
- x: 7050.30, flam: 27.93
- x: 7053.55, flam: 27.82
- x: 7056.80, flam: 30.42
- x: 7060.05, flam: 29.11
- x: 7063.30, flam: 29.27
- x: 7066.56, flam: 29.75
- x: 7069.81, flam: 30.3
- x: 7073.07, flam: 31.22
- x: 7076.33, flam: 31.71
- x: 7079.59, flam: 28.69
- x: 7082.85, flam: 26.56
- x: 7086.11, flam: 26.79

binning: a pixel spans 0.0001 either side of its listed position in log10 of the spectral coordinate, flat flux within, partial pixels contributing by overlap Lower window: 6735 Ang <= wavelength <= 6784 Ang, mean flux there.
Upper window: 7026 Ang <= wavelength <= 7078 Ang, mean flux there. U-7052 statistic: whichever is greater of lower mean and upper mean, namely 30.6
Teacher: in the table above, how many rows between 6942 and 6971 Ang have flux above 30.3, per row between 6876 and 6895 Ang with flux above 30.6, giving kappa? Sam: 3.0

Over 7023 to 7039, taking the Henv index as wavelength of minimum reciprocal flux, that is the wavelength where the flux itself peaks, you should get 7027.61 Ang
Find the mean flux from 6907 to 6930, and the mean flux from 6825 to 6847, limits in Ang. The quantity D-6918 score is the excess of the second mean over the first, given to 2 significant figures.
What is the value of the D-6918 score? 1.3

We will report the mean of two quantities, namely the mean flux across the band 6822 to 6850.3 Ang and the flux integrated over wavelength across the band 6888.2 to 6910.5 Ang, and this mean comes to 349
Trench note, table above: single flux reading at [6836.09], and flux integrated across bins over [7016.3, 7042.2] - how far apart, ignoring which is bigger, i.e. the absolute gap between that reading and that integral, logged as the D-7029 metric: 733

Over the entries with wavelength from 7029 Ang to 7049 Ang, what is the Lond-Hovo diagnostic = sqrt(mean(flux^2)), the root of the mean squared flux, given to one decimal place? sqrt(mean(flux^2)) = 28.9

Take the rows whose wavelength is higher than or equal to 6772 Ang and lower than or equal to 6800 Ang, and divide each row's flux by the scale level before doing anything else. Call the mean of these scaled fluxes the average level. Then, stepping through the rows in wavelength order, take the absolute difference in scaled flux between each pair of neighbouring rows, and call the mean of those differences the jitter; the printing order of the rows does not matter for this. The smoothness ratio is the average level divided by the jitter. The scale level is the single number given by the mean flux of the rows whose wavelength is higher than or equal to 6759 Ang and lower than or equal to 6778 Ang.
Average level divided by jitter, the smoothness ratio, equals 33.9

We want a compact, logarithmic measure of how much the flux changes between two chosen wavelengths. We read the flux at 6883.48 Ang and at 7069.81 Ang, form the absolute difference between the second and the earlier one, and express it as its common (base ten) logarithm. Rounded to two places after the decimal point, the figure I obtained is -0.24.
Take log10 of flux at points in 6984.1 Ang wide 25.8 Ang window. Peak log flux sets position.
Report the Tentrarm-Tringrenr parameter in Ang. 6979.24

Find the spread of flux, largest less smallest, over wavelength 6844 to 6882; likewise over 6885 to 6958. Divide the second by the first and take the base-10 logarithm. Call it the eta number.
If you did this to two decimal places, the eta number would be -0.14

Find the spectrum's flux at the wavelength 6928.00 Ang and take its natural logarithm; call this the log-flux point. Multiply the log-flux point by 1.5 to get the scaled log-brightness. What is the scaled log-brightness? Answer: 5.14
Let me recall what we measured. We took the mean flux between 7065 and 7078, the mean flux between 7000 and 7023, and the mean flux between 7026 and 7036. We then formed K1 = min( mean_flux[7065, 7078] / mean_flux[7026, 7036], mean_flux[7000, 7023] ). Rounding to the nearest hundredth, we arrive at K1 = 1.06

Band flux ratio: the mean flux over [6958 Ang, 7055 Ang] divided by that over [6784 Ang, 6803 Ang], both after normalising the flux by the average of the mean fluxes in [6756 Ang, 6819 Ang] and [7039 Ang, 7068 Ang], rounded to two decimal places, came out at 0.96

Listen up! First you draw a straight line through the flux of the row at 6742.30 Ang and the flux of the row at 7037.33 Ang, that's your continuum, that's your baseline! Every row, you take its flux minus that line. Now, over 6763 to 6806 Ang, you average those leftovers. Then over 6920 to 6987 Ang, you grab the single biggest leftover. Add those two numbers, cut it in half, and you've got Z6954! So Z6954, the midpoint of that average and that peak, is 3.4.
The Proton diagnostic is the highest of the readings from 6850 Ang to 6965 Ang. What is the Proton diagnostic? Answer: 31.93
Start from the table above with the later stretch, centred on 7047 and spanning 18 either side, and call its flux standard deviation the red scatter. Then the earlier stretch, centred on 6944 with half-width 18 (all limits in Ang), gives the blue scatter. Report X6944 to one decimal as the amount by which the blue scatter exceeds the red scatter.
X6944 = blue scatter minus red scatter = -0.3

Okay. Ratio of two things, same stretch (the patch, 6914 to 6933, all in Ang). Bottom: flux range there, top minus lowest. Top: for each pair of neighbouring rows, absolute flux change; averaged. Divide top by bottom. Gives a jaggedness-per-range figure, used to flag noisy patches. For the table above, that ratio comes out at 0.52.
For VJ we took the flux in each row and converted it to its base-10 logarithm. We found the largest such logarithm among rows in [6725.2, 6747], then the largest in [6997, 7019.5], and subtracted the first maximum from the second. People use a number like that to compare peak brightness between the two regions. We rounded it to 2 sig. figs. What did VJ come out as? -0.044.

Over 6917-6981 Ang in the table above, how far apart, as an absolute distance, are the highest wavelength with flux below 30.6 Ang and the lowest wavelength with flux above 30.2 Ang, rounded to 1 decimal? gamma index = 54.4 Ang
